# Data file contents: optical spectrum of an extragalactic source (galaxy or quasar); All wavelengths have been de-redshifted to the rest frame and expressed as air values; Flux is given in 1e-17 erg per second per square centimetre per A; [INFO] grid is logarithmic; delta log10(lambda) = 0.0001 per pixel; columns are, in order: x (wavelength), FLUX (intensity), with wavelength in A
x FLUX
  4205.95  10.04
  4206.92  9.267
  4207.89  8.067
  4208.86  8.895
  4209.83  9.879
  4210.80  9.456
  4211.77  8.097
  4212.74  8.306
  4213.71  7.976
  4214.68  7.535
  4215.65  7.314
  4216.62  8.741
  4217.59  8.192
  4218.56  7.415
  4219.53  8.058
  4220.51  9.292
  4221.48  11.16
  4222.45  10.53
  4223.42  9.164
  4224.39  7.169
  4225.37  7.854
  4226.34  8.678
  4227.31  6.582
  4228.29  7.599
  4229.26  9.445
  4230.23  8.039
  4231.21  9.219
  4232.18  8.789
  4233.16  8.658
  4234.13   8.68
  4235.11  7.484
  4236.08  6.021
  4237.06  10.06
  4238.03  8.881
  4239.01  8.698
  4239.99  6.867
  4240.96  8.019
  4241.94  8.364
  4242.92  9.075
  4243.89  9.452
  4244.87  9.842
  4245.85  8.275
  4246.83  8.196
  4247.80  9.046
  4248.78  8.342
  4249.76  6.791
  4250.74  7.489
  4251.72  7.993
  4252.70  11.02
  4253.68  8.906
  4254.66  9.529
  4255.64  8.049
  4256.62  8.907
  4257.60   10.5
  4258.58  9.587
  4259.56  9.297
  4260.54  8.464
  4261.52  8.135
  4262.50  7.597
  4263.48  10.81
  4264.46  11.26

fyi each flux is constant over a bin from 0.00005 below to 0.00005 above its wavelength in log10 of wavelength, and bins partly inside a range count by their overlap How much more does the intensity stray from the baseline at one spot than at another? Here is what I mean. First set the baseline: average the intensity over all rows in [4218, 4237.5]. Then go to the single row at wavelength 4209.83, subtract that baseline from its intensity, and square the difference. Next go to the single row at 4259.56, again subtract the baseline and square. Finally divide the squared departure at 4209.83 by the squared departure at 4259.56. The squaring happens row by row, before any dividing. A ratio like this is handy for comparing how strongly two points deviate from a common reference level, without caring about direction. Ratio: 3.0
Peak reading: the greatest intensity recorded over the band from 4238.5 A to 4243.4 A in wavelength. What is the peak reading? 9.075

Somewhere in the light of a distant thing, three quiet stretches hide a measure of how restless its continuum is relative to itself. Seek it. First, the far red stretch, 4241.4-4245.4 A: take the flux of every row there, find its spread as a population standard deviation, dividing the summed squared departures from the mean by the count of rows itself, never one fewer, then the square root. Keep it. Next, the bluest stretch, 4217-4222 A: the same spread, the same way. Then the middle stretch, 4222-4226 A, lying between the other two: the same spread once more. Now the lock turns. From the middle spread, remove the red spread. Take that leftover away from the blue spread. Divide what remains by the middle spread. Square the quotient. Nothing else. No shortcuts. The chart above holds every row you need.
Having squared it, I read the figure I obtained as 0.20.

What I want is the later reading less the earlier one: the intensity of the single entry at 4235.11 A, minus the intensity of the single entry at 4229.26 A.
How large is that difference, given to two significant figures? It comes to -2.0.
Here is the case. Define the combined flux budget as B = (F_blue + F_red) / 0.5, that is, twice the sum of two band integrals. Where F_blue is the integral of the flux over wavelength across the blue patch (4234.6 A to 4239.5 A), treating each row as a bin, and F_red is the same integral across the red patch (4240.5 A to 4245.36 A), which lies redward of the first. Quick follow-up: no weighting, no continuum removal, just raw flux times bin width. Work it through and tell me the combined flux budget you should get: 168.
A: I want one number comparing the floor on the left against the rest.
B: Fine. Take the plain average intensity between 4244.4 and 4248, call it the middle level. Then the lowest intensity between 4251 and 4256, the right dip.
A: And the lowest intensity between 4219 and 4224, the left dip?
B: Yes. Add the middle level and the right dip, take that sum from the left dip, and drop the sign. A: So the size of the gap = 8.8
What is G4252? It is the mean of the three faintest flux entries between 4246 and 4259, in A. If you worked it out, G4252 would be 7.4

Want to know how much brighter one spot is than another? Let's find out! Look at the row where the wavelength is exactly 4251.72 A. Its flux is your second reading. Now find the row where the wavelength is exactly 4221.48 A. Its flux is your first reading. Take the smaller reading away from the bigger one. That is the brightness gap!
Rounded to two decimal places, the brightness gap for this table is 3.17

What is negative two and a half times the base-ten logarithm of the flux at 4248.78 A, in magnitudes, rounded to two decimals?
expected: -2.30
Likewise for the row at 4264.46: -2.63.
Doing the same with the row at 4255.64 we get -2.26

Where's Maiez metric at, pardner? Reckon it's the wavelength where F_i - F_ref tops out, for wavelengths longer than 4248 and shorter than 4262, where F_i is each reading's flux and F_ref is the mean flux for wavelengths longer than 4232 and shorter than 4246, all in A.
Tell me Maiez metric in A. 4252.70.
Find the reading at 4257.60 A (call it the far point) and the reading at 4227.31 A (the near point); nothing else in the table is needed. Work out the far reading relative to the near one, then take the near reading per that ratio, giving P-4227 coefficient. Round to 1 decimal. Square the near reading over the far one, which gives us 4.1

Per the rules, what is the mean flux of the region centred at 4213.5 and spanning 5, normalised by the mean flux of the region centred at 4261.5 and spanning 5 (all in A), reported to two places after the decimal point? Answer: 0.89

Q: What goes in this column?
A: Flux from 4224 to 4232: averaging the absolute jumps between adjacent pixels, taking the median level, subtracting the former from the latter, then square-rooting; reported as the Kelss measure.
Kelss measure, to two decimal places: 2.58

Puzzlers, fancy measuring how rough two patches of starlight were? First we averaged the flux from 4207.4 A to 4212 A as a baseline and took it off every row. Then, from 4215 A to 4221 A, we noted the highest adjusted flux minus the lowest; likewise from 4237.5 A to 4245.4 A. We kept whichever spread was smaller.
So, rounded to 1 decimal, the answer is 2.0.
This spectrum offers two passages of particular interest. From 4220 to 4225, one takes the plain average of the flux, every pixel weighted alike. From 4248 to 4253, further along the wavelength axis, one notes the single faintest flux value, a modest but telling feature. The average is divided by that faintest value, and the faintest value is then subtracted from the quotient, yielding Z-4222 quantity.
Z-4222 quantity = -5.4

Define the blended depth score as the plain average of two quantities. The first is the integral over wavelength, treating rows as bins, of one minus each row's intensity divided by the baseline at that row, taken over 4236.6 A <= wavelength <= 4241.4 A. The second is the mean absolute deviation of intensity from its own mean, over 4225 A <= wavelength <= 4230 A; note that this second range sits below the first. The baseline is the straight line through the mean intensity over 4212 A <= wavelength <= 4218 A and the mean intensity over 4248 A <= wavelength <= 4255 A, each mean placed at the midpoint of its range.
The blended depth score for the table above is 0.38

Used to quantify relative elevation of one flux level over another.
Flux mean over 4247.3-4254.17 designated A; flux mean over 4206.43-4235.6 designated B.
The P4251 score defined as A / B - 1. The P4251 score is 0.00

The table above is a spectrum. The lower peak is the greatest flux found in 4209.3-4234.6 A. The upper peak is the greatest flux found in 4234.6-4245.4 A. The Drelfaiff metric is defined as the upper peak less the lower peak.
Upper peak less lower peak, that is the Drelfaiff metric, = -1.1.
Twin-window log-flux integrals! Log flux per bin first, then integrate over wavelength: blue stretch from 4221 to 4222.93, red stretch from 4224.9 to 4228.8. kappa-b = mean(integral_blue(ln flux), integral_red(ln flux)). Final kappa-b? 6.3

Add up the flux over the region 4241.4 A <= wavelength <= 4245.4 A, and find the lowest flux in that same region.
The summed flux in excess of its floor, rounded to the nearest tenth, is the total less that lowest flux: 28.4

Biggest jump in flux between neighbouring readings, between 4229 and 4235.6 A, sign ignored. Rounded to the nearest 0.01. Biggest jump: 1.41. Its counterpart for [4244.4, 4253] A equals 3.03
